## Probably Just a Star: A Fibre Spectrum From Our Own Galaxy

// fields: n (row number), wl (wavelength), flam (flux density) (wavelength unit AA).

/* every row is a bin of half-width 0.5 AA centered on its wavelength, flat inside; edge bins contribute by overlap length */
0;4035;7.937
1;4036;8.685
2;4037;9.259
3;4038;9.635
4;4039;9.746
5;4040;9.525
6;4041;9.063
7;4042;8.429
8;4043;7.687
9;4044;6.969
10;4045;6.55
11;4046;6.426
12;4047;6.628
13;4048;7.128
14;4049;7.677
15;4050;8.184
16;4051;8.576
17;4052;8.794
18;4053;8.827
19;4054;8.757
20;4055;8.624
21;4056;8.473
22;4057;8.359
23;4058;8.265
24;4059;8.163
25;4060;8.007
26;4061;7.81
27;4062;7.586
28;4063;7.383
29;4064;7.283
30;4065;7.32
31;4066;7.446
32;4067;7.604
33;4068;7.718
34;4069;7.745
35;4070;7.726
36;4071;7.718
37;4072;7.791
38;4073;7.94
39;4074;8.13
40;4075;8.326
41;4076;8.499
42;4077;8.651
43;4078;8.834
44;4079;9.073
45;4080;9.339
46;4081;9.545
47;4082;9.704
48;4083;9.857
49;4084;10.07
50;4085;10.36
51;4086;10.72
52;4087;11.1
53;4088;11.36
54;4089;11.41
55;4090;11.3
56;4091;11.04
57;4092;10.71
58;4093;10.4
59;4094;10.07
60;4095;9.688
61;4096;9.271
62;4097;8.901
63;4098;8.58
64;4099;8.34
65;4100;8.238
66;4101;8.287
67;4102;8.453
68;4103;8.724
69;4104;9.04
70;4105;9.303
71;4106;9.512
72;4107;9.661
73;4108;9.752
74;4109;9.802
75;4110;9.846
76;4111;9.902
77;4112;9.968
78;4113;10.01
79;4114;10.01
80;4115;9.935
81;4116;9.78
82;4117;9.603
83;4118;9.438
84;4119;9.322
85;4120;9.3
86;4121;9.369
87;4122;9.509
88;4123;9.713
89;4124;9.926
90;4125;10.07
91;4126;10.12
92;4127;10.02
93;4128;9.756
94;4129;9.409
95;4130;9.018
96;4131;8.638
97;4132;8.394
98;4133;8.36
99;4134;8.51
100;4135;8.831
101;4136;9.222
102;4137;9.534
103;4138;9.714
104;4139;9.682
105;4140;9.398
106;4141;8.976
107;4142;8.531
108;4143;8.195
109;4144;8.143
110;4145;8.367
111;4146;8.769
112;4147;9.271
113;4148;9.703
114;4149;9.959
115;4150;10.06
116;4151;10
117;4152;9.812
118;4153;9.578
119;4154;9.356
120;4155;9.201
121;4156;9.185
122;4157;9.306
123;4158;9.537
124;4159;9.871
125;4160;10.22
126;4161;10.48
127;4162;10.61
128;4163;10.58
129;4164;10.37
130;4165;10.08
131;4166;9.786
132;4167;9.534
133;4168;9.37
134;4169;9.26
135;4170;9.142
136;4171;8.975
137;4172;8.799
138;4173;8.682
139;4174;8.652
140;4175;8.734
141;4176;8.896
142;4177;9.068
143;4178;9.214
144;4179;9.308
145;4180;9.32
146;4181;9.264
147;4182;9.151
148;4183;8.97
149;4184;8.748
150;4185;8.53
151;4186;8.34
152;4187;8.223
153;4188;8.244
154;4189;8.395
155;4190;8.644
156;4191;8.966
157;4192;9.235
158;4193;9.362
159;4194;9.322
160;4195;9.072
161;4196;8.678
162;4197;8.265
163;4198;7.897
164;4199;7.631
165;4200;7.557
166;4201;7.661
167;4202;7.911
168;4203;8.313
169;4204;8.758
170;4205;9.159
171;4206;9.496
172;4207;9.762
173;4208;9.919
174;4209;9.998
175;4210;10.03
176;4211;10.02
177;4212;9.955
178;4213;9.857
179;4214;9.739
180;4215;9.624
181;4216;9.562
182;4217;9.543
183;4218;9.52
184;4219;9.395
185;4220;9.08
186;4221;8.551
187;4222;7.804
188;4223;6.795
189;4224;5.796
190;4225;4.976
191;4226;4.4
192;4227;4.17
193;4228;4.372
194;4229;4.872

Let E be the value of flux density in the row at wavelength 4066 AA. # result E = 7.446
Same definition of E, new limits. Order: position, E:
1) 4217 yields 9.543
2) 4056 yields 8.473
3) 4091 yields 11.04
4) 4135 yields 8.831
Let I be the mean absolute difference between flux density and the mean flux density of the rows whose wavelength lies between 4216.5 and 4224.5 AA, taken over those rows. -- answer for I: 1.13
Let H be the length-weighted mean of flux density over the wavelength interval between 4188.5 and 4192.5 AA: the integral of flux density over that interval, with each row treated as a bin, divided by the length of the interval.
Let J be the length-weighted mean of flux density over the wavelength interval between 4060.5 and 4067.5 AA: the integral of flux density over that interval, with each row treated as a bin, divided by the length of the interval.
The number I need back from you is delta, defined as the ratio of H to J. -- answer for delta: 1.18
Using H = 8.81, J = 7.5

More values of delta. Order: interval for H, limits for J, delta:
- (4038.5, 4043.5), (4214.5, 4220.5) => 0.94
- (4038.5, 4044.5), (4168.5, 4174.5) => 0.96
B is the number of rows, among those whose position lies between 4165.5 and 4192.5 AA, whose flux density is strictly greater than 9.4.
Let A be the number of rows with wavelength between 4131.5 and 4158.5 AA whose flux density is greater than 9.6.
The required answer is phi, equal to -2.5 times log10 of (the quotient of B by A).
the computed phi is 1.36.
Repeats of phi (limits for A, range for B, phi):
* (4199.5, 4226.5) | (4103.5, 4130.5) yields -0.92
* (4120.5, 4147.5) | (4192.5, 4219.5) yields -0.53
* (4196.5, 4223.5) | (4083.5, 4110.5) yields -0.69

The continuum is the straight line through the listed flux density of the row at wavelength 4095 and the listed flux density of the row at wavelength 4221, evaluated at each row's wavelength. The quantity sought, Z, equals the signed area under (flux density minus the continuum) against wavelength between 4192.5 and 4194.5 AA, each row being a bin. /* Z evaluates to 1.1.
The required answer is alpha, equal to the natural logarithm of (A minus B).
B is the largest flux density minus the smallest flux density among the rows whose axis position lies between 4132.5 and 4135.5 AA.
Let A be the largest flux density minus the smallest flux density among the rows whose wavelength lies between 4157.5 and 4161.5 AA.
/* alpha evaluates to -0.8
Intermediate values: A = 0.9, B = 0.47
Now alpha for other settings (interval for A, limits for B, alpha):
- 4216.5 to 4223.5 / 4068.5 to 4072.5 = 1.0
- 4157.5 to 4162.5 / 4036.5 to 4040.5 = -0.5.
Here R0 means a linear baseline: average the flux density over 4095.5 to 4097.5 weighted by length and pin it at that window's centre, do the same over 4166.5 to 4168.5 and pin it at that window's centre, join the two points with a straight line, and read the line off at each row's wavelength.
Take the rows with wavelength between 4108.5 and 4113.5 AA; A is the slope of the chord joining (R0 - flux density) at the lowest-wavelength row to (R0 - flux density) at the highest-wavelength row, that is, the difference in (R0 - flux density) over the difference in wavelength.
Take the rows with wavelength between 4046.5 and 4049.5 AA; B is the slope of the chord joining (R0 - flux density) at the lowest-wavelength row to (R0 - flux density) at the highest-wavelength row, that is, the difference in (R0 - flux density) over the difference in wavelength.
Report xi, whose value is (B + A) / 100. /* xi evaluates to -0.006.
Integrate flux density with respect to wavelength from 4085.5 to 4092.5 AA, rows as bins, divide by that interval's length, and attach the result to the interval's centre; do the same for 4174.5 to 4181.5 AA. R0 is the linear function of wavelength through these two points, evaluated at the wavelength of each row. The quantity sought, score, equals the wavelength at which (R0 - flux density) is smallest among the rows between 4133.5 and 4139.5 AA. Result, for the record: 4138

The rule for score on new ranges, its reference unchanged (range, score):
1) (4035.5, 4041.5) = 4039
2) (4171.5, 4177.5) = 4177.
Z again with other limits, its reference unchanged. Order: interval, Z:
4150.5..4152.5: 1.5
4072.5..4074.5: -3.7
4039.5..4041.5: -1.8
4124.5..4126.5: 1.4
